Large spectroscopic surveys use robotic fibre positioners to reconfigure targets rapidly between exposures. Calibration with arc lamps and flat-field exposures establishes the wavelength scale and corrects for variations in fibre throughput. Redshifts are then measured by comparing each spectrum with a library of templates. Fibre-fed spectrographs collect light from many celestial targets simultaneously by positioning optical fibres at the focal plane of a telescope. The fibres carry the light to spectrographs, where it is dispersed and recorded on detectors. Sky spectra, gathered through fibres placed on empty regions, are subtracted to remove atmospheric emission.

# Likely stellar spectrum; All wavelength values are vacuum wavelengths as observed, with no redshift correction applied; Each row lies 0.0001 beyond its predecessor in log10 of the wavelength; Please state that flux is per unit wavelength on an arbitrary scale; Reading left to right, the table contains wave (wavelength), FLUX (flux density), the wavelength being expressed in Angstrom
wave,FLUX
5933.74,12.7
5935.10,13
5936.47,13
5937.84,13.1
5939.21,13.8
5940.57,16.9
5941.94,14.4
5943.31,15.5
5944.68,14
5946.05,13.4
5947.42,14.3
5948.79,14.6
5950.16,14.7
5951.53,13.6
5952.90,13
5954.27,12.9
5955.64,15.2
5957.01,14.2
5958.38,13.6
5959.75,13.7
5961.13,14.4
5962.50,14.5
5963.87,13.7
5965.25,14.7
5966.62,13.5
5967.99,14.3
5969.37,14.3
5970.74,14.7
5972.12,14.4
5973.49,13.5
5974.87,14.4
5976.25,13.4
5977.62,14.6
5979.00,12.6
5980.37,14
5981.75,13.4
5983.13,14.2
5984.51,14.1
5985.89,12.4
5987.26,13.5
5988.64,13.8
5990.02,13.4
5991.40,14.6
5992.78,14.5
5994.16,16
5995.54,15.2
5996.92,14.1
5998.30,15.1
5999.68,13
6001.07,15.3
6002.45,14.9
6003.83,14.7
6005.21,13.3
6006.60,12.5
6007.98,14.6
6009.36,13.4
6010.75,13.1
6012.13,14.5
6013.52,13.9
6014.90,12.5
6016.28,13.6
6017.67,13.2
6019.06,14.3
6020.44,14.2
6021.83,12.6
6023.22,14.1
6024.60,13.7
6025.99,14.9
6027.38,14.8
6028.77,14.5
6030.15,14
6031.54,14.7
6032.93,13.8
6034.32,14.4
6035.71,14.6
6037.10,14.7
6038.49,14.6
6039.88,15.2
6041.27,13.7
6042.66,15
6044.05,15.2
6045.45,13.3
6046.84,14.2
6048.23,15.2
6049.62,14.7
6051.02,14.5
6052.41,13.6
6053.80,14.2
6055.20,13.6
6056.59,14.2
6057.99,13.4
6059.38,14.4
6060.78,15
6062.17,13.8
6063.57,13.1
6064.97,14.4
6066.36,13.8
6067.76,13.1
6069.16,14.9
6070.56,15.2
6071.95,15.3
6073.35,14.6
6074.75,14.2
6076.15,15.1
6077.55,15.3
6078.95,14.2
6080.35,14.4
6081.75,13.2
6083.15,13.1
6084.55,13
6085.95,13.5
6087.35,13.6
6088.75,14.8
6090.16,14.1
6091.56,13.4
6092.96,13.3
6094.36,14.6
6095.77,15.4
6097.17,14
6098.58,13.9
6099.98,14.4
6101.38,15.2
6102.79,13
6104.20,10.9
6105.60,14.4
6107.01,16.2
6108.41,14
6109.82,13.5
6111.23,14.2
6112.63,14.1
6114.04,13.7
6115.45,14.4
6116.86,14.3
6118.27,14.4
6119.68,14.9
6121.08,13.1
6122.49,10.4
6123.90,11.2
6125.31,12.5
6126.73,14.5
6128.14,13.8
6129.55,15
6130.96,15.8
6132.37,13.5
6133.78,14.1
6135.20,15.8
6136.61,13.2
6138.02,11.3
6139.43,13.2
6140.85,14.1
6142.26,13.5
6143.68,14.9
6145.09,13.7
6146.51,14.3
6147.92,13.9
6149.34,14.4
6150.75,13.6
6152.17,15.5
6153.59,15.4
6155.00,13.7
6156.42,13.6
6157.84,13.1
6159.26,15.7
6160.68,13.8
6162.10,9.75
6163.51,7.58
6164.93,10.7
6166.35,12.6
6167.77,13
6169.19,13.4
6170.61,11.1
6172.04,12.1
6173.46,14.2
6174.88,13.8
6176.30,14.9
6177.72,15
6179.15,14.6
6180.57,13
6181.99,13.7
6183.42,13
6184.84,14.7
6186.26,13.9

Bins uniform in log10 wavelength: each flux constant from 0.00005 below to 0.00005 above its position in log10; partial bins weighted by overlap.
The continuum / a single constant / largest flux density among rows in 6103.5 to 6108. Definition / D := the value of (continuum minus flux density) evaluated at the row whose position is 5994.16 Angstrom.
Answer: 0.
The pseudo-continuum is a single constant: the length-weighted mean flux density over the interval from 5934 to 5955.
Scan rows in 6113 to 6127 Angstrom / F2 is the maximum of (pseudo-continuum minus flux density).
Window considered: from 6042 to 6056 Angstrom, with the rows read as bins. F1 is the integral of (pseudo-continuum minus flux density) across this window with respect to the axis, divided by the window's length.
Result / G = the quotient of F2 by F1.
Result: -10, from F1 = -0.4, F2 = 3.6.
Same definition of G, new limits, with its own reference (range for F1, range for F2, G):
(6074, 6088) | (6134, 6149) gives 100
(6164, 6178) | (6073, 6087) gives 1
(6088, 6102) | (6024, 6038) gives -1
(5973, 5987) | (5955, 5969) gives 1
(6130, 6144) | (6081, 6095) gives 17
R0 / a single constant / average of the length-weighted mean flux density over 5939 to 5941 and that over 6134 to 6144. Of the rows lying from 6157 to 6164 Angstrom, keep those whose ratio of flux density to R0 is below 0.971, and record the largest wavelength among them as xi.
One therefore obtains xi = 6163.51 Angstrom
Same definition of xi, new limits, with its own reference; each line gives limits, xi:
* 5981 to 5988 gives 5987.26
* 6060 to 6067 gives 6066.36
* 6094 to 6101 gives 6098.58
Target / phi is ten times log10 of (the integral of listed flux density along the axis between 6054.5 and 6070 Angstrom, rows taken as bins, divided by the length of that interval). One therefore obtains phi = 11.5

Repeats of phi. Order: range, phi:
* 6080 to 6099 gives 11.4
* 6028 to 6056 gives 11.6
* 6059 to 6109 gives 11.5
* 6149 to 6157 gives 11.6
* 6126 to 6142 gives 11.5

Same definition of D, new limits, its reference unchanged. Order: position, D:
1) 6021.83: 4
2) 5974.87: 2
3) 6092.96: 3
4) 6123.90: 5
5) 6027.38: 1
